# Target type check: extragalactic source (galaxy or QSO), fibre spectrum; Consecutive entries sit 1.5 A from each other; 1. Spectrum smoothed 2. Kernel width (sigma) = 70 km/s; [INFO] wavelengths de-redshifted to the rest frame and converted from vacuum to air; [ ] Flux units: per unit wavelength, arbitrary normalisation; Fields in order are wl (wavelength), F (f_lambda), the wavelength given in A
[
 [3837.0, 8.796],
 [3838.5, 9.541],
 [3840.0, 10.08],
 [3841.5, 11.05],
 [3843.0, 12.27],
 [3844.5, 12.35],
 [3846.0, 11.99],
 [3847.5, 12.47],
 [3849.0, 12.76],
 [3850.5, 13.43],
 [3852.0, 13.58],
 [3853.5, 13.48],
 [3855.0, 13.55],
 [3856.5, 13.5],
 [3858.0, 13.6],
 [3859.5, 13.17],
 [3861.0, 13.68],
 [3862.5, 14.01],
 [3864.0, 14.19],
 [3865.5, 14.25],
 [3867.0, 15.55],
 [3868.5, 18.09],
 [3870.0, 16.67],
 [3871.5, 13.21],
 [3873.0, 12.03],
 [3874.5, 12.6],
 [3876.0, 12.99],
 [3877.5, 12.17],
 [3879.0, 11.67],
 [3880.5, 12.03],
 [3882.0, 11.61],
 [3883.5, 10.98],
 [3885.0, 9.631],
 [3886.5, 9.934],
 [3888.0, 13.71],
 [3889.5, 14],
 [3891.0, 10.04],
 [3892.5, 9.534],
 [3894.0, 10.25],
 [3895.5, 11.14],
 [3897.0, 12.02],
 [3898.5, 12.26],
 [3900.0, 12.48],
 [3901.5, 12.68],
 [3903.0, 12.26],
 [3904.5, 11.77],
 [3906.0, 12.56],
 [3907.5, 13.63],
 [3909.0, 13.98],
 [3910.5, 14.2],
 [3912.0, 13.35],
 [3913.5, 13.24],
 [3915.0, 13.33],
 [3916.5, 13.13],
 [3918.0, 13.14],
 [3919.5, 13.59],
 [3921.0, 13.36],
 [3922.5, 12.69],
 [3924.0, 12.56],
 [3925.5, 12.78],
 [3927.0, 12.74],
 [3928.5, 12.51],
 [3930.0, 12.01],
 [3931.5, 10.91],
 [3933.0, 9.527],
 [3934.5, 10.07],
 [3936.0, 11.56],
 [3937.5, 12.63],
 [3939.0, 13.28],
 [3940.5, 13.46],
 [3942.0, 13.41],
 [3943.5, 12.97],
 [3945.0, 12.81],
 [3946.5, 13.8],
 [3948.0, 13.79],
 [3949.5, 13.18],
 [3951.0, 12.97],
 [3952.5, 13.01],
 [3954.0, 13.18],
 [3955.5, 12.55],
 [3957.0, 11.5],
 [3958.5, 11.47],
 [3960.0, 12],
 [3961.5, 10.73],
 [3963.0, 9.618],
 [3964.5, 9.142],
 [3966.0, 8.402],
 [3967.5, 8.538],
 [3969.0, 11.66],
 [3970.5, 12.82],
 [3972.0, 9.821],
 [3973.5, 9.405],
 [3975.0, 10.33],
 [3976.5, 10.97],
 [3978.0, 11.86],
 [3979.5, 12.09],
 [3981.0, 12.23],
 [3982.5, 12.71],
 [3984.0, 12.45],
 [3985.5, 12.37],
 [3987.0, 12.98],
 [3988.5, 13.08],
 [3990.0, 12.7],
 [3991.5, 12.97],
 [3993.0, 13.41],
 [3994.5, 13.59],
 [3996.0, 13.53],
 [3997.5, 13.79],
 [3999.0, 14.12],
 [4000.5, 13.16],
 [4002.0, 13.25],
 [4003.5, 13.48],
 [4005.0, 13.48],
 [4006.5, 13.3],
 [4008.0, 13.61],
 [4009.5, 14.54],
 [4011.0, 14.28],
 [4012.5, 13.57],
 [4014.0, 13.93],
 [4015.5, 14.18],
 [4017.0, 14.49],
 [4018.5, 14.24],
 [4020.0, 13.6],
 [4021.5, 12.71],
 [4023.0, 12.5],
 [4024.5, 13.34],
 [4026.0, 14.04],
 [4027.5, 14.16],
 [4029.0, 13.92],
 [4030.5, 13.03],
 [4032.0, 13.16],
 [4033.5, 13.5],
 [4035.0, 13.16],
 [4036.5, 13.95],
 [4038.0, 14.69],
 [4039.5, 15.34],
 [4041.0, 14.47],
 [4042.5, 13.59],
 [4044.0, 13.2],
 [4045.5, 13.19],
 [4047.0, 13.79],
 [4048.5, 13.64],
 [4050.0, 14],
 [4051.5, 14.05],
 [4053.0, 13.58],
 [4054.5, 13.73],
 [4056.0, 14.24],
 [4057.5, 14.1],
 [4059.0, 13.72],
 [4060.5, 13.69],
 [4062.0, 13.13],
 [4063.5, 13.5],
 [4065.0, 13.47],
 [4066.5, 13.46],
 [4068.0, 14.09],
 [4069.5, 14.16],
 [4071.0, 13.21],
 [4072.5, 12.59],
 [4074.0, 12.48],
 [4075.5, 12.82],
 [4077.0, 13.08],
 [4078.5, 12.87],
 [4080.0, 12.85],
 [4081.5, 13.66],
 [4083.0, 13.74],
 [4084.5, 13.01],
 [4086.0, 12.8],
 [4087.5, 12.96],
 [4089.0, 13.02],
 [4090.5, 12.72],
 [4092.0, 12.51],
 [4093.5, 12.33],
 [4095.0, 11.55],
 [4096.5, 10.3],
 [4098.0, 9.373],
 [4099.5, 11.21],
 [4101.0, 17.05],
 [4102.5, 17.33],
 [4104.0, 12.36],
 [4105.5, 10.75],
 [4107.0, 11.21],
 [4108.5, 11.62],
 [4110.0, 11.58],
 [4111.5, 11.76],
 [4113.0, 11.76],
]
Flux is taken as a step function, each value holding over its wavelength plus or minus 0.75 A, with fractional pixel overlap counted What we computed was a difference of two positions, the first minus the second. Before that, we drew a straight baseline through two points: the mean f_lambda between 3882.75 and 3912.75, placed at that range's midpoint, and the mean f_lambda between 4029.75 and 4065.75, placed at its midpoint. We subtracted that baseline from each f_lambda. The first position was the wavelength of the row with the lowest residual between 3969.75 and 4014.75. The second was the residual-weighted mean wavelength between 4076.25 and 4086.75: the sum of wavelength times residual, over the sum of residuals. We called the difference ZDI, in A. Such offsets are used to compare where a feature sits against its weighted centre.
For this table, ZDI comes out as -108.0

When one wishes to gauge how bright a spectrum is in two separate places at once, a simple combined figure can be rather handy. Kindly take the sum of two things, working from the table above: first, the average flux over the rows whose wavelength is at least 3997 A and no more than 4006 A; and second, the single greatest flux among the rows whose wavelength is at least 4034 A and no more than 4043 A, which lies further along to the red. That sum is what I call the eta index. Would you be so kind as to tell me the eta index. 28.9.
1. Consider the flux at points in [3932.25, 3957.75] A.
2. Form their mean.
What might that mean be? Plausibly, 12.6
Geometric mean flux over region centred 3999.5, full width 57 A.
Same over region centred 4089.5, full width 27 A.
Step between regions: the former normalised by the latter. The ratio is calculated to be 1.01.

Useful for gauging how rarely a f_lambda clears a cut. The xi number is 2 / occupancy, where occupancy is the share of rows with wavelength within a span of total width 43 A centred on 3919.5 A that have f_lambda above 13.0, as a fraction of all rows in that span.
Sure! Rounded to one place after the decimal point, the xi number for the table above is 4.8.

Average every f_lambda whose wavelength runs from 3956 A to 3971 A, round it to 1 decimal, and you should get 10.6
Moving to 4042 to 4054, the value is 13.6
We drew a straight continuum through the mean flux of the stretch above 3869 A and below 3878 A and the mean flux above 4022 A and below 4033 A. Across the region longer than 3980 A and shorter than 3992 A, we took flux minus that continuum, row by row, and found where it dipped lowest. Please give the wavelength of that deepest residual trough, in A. 3981.0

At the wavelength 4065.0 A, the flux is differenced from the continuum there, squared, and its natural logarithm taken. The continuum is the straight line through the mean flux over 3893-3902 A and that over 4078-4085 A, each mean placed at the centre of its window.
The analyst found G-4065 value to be -2.0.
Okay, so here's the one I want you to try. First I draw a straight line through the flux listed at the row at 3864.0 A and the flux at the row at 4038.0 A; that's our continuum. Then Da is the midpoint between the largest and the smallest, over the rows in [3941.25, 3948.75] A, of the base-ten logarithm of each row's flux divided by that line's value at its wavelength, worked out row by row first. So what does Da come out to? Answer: -0.035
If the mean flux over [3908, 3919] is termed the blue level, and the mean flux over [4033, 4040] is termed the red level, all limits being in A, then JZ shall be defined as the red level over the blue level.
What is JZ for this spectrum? 1.05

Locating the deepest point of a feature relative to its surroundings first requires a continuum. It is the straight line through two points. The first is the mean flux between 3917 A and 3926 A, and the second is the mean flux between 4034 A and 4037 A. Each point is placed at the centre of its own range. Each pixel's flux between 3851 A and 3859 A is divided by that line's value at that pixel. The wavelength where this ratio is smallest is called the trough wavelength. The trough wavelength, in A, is 3853.5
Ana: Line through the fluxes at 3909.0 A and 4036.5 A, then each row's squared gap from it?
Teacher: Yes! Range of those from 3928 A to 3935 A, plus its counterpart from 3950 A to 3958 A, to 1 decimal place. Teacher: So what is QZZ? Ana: 23.1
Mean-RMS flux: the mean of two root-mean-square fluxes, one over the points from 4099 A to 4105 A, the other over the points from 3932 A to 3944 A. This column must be 13.5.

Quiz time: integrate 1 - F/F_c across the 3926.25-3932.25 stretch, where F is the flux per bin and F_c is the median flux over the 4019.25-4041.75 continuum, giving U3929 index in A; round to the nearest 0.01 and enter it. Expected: 0.69 A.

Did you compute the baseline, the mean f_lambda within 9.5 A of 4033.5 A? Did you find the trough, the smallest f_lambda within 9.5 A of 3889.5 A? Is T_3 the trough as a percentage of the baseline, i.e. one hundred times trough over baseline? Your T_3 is 69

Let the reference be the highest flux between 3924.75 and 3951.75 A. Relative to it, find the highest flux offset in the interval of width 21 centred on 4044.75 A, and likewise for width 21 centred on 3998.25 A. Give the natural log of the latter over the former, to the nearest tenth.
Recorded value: -1.6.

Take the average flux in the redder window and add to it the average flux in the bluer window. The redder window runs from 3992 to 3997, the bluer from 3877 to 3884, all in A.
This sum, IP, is 25.2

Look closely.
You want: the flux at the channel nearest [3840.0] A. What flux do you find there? 10.08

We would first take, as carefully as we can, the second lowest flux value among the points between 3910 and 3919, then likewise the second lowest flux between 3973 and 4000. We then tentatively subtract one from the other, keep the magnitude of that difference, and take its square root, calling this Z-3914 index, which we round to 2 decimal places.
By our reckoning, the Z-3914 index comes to 1.68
